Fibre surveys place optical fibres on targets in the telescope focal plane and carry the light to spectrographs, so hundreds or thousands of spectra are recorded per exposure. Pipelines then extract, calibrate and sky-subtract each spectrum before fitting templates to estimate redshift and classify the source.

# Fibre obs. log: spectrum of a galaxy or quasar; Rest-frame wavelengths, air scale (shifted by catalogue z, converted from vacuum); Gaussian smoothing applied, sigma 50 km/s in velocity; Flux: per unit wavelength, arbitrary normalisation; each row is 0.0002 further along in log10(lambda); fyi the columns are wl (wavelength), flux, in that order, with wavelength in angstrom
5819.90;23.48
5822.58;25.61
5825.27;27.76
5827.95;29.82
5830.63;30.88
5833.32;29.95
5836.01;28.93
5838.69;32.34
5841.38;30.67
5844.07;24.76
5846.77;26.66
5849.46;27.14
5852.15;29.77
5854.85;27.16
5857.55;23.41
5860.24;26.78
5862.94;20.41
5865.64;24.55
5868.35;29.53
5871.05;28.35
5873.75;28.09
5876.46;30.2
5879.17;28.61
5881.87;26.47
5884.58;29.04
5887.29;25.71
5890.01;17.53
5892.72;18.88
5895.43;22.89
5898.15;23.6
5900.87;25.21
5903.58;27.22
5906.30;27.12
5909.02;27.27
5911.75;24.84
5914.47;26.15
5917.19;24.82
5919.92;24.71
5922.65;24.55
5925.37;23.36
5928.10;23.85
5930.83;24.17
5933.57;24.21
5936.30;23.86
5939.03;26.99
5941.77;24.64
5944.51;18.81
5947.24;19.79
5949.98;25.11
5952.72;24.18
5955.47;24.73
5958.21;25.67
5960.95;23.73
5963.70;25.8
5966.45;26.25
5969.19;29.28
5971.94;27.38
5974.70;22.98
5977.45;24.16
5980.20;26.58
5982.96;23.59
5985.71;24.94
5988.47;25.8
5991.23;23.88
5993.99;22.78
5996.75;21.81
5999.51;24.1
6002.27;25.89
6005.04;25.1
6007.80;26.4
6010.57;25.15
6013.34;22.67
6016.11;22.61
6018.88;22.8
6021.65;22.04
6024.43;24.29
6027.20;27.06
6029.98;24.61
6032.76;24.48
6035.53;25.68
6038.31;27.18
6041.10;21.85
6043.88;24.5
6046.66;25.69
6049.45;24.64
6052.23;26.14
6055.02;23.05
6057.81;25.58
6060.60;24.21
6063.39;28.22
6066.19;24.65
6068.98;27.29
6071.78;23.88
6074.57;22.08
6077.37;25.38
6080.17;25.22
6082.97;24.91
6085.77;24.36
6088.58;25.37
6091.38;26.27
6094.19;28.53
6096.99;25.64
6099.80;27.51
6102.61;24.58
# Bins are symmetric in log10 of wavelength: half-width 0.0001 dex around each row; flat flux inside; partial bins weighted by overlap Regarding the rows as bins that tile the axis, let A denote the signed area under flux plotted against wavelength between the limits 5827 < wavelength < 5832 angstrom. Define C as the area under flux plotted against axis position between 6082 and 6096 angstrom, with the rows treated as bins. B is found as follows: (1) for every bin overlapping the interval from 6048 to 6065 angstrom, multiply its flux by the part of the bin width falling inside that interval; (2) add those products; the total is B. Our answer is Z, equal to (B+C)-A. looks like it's 641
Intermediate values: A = 152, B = 430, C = 363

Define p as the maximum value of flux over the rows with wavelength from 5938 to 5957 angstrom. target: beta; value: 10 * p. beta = 270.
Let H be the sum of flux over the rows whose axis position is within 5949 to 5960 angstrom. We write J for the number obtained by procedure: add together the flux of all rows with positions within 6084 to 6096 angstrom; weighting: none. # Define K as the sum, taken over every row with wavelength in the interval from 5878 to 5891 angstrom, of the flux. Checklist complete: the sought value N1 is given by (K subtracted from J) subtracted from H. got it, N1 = 123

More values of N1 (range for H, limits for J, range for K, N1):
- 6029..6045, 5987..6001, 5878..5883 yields 85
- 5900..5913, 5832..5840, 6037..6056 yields 213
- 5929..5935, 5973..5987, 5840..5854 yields 65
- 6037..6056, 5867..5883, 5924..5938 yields 121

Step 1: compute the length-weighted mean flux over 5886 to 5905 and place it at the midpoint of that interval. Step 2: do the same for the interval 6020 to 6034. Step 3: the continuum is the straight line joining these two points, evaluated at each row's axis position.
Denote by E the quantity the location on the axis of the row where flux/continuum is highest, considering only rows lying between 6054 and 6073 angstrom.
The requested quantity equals 6063.39 angstrom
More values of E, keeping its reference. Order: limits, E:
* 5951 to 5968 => 5966.45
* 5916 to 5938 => 5917.19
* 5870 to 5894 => 5876.46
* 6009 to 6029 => 6027.20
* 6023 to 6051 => 6027.20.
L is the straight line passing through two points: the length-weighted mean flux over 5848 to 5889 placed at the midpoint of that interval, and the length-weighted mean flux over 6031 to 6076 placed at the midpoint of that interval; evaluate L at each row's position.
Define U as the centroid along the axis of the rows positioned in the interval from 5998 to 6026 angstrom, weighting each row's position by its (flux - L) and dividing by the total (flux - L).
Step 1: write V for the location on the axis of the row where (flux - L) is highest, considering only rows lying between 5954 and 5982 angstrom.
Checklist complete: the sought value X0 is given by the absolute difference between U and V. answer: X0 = 47.7 angstrom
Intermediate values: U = 6016.9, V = 5969.19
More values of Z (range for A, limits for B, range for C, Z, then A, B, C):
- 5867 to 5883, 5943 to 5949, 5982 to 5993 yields -69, 457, 119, 270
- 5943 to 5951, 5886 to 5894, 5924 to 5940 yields 386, 169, 165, 390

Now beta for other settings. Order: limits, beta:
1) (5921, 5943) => 270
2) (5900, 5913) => 273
